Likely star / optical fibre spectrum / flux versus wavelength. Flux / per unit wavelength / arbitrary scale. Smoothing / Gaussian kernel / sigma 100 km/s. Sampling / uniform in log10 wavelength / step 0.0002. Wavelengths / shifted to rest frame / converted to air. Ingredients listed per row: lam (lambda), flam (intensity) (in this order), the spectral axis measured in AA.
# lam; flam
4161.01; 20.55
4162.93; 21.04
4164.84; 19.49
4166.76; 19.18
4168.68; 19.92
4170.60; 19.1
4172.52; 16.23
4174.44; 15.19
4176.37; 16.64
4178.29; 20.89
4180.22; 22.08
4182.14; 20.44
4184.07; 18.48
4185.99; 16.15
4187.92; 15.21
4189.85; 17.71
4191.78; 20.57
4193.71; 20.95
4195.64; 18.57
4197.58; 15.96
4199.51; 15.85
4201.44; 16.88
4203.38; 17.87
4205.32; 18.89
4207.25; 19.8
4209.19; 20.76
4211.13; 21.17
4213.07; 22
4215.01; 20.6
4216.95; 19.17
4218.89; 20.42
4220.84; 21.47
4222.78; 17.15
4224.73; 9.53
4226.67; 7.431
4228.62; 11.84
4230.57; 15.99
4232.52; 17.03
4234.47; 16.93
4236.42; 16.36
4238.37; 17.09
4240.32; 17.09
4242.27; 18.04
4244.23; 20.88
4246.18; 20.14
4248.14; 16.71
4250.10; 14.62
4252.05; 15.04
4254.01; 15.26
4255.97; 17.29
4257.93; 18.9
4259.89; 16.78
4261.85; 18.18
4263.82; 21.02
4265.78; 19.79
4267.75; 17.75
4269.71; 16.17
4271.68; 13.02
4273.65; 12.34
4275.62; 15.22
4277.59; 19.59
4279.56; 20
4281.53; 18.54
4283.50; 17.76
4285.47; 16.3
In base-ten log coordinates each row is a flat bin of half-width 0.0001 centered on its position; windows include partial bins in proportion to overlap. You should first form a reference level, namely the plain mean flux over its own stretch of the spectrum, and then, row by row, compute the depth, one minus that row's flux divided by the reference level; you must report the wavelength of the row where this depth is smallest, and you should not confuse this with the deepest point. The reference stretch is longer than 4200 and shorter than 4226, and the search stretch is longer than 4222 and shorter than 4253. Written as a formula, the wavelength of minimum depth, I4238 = 4244.23 AA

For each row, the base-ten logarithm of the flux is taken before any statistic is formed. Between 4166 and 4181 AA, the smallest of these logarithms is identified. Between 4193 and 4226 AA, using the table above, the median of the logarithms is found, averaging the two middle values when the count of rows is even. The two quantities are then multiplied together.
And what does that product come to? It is 1.52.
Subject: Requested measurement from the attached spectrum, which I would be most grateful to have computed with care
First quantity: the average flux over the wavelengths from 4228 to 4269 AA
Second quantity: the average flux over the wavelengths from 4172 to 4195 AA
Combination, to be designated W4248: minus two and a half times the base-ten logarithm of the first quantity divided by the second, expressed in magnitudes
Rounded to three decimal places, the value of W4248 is 0.067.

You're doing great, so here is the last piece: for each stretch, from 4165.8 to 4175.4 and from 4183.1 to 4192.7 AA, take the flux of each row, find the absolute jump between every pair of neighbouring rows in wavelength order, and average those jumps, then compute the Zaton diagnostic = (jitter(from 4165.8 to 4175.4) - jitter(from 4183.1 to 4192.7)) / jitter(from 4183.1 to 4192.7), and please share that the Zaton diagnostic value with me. -0.37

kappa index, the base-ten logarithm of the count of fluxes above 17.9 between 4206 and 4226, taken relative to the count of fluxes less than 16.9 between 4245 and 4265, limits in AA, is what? 0.20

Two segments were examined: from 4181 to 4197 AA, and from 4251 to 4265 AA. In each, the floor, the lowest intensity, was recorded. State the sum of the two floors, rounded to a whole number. 30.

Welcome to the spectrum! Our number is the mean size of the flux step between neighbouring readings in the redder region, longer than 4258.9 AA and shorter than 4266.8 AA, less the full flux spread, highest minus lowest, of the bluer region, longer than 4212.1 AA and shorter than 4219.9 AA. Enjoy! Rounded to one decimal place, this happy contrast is -1.0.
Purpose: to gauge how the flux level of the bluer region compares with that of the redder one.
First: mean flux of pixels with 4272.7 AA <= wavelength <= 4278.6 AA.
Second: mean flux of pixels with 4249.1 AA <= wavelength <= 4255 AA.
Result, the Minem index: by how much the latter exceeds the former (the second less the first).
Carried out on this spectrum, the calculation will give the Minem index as -1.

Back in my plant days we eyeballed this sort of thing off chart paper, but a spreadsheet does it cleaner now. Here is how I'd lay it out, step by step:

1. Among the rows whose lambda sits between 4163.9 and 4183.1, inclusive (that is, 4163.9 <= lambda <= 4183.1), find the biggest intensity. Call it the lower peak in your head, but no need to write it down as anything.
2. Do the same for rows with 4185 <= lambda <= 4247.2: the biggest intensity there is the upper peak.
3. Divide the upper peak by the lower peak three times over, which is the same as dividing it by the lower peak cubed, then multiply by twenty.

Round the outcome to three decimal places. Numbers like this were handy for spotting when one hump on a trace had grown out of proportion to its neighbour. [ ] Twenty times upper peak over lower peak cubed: 0.041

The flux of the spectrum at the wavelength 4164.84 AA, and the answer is 19.49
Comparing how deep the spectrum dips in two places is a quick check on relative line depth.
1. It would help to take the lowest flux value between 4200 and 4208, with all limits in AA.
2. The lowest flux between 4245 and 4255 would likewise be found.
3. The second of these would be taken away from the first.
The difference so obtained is 2.3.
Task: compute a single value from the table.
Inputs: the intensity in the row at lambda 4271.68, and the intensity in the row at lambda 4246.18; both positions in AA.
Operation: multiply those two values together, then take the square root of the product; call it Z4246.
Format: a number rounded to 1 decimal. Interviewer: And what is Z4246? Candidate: 16.2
